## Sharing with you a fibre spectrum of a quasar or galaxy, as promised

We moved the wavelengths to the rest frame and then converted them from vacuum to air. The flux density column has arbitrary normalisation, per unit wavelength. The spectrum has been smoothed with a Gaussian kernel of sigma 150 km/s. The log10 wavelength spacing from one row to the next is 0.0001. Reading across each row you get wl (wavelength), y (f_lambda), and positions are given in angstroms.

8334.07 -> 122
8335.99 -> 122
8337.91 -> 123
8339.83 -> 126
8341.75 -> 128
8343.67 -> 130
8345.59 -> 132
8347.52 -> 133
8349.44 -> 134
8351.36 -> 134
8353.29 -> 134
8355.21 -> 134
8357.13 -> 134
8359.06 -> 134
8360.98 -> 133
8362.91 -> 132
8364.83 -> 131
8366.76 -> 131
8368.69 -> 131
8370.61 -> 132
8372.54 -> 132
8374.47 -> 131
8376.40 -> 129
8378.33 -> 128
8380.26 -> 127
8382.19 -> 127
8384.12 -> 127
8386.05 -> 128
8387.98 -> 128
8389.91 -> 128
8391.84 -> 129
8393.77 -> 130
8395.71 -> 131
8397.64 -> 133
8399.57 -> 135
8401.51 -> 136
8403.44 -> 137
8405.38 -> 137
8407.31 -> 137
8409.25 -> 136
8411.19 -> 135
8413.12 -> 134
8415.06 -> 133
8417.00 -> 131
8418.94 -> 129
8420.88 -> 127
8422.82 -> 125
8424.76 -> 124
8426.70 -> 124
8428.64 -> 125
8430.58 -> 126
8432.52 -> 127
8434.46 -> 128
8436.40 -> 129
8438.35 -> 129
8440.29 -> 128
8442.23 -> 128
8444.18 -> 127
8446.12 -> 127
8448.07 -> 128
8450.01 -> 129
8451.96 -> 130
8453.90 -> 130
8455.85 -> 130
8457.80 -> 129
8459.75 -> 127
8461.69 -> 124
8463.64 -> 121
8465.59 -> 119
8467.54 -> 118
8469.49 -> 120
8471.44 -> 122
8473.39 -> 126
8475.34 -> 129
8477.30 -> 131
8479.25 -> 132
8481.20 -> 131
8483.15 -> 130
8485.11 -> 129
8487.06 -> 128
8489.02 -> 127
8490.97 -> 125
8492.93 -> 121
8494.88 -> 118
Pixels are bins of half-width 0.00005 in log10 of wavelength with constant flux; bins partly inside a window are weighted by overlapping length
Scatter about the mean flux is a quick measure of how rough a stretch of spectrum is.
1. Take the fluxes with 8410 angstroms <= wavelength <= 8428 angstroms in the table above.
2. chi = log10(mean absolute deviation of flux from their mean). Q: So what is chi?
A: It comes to 0.57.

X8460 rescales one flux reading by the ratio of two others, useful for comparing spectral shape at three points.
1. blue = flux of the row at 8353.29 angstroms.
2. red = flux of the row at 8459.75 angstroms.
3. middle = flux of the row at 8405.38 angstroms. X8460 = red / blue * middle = 130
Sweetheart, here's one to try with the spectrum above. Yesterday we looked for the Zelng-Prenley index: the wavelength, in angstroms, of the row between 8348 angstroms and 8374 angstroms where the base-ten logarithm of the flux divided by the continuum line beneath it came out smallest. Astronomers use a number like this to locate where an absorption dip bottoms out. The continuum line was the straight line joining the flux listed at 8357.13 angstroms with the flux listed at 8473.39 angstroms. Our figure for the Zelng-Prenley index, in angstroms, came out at 8364.83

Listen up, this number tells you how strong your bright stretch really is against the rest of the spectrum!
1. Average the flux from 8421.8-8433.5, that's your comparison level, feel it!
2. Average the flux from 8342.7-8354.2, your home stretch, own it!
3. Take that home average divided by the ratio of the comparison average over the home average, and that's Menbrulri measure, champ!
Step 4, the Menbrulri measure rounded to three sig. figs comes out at 141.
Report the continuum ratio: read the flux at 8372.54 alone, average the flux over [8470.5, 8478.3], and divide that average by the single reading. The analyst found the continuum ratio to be 0.96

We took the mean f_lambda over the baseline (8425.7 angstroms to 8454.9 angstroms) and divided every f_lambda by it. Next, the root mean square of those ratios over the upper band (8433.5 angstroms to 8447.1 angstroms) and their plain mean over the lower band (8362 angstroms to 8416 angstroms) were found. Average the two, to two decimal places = 1.02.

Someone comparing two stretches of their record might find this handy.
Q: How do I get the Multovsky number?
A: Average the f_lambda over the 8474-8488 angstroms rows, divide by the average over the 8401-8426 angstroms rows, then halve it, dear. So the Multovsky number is 0.491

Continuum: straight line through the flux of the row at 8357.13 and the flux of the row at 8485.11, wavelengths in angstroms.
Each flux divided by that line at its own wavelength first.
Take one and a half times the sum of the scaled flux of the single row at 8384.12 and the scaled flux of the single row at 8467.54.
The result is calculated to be 2.80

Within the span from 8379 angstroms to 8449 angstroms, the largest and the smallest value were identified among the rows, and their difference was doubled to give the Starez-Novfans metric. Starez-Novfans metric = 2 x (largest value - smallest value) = 26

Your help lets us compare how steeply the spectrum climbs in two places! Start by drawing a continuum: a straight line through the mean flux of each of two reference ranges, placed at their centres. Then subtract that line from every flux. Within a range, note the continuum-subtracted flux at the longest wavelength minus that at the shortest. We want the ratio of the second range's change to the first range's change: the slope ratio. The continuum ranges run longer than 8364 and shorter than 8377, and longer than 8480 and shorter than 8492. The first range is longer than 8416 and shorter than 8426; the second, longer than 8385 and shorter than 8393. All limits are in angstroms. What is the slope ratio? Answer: -0.17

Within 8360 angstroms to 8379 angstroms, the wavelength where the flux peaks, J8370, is 8360.98 angstroms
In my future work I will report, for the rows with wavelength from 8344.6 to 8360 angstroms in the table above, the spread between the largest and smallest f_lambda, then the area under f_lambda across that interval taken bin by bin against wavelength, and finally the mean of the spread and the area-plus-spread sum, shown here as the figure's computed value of 1030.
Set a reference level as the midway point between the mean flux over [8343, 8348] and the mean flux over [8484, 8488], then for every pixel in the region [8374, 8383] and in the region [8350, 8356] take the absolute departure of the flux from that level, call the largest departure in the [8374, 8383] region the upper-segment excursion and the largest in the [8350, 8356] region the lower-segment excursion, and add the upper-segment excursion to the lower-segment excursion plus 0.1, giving 7.1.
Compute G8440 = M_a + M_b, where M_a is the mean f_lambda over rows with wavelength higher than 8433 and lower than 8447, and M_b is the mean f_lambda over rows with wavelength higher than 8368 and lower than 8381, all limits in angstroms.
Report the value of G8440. 258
